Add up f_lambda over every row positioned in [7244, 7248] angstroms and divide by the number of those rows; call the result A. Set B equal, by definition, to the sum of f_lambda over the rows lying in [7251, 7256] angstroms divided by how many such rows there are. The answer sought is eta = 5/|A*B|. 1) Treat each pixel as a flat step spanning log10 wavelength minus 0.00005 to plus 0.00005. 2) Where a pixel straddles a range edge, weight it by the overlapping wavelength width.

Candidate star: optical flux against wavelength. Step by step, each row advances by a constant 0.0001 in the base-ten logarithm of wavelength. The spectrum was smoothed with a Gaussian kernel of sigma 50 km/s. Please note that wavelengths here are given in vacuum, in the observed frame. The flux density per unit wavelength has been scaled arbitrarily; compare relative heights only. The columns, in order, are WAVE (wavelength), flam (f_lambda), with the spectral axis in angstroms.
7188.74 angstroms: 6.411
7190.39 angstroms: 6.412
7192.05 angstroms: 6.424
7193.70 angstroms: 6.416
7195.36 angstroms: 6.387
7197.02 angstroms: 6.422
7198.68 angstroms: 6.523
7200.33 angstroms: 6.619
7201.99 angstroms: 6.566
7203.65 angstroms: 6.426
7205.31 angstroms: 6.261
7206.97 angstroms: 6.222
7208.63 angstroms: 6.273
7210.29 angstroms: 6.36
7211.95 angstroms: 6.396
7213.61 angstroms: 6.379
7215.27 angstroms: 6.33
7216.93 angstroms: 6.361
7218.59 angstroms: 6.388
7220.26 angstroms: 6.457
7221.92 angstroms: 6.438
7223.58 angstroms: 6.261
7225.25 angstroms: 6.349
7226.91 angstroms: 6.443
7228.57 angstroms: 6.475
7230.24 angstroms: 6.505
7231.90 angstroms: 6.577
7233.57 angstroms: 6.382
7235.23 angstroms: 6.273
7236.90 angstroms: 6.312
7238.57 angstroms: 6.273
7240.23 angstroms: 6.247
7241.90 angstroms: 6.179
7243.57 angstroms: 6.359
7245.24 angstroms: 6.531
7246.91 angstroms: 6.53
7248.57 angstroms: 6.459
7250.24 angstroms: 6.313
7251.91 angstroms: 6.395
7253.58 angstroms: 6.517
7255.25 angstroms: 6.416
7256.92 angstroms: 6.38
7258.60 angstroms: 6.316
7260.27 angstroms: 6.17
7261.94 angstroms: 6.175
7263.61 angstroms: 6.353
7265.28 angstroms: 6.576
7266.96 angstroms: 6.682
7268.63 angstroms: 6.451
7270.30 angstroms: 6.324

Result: 0.119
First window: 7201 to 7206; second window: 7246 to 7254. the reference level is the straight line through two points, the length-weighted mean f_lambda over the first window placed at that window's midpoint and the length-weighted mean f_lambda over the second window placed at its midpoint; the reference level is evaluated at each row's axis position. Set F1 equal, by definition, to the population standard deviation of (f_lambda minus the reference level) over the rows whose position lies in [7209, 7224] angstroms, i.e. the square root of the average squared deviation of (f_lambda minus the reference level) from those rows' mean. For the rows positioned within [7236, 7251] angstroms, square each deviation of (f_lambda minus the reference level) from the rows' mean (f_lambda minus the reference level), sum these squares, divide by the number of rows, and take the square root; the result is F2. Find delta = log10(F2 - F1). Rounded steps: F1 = 0.055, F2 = 0.1170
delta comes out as -1.21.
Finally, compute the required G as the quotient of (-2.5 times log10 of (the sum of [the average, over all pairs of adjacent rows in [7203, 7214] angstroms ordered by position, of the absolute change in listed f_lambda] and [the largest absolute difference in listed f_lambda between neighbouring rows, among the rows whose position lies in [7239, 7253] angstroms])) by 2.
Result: 0.76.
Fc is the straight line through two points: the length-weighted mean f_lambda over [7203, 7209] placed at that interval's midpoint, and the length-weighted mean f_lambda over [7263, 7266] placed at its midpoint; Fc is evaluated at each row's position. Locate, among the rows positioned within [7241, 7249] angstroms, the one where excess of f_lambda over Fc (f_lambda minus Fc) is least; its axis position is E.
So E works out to 7241.90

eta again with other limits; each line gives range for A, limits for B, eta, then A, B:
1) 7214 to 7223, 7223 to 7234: 0.122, 6.39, 6.43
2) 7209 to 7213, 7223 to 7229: 0.123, 6.38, 6.38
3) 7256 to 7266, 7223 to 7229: 0.124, 6.33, 6.38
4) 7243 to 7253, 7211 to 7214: 0.122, 6.43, 6.39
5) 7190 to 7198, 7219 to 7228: 0.122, 6.41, 6.39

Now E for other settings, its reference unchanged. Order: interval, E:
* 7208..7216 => 7208.63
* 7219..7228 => 7223.58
